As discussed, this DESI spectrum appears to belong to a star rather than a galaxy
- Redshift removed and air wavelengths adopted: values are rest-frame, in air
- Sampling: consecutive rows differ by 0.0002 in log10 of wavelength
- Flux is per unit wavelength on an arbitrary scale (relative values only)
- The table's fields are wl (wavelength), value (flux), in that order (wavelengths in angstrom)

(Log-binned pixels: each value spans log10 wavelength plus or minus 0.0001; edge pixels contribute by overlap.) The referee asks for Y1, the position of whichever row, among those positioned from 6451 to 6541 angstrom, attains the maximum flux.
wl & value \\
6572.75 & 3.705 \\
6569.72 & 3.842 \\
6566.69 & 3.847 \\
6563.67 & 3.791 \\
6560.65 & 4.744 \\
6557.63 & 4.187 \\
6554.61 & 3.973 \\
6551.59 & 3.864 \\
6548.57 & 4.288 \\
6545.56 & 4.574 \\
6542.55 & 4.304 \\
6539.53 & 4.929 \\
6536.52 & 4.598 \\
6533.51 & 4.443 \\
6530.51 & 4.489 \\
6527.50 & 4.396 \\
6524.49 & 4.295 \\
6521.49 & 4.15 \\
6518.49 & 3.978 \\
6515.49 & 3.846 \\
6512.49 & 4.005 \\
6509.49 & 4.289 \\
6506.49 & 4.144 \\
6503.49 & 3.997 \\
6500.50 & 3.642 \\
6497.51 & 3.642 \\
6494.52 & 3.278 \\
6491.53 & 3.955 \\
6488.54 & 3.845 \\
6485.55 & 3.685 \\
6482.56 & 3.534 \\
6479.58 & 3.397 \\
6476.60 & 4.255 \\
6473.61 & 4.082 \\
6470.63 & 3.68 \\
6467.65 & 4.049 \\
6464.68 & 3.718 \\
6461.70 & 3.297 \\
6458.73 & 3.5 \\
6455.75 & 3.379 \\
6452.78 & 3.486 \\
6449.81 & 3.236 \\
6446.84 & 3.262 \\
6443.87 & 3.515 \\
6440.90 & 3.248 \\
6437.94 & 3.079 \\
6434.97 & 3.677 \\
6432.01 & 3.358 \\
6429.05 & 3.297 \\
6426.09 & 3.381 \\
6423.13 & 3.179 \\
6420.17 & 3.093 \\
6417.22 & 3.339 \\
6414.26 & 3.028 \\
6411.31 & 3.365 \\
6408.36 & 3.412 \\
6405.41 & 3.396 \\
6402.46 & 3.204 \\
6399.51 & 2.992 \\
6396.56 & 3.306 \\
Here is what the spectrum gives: 6539.53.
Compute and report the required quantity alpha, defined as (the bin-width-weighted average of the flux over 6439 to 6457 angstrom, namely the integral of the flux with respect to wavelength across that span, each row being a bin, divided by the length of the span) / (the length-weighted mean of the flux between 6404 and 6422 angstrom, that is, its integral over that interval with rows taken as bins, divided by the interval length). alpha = 1.02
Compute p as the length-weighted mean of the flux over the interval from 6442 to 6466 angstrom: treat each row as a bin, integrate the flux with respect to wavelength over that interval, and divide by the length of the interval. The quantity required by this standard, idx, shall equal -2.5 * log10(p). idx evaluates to -1.33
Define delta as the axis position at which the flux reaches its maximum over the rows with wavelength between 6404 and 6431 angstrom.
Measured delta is 6408.36 angstrom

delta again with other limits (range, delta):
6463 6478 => 6476.60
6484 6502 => 6491.53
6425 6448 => 6434.97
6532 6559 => 6539.53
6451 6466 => 6464.68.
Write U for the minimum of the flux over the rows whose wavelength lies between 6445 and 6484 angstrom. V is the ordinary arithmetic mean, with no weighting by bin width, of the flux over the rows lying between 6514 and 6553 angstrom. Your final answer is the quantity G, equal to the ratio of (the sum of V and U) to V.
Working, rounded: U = 3.236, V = 4.3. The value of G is 1.75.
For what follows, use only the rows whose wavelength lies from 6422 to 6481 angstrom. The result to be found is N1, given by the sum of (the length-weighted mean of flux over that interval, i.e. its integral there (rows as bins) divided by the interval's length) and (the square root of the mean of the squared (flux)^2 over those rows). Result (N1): 16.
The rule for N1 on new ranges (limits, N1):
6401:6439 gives 14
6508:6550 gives 23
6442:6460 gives 15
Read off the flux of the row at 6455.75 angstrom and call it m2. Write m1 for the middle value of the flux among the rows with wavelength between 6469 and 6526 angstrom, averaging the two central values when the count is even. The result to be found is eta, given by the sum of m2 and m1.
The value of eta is 7.3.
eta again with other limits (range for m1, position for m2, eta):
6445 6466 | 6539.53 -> 8.3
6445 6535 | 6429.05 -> 7.1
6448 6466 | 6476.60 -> 7.7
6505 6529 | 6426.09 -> 7.5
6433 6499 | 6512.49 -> 7.5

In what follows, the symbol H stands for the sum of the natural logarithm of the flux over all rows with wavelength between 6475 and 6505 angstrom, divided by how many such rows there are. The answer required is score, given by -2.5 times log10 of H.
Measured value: -0.29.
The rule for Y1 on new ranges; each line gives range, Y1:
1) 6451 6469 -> 6467.65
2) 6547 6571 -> 6560.65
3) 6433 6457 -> 6434.97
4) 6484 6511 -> 6509.49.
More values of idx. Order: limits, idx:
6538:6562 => -1.60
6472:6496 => -1.44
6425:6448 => -1.31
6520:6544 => -1.62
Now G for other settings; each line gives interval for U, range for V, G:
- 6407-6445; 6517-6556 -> 1.70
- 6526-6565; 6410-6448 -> 2.15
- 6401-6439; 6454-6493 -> 1.81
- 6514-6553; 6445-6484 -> 2.07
